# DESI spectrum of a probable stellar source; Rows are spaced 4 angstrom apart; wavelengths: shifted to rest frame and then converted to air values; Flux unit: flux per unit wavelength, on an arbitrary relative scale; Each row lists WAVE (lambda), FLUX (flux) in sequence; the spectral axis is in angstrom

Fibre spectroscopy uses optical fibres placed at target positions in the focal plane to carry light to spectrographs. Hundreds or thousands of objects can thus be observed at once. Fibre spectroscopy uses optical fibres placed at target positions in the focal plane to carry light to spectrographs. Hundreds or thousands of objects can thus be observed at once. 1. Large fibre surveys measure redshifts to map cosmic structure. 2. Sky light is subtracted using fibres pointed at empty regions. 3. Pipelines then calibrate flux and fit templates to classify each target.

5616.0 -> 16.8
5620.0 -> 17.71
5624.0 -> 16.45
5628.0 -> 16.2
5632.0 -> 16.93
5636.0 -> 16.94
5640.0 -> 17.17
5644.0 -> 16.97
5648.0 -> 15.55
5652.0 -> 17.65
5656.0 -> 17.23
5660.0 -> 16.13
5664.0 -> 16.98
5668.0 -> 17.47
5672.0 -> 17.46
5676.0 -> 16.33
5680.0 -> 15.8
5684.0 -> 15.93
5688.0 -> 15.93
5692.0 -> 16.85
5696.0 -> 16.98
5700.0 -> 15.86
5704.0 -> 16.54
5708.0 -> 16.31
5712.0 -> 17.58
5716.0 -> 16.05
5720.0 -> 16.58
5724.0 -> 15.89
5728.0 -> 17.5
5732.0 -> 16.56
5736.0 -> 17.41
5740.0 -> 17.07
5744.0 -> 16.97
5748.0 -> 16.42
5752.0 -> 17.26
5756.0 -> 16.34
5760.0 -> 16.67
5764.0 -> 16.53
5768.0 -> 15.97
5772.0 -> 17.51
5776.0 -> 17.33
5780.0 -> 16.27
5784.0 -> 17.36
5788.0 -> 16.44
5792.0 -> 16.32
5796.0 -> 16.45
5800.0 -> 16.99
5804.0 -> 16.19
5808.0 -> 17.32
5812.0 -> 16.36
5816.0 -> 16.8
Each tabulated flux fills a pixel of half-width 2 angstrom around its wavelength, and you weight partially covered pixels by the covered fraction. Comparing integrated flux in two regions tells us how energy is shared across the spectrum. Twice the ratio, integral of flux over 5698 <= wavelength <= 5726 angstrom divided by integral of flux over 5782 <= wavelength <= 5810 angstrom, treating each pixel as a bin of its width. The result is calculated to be 1.96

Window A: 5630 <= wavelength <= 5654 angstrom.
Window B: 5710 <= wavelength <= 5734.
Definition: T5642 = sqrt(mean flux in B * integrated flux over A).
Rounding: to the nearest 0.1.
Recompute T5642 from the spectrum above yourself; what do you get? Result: 82.2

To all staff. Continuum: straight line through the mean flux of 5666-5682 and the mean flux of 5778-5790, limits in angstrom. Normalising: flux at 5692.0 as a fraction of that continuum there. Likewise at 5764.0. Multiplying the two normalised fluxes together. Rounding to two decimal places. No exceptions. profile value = 1.00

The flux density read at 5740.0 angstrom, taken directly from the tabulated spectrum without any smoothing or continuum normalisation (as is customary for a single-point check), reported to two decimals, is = 17.07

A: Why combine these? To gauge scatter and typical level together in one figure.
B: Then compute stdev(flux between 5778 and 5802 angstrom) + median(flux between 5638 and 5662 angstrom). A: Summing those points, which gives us 17.5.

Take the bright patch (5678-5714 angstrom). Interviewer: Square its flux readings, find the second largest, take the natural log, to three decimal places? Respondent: 5.664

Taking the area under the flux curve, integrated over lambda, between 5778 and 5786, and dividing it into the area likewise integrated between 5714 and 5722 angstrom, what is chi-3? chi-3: 0.97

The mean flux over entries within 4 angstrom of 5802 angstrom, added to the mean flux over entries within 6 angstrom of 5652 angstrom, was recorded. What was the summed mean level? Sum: 33.4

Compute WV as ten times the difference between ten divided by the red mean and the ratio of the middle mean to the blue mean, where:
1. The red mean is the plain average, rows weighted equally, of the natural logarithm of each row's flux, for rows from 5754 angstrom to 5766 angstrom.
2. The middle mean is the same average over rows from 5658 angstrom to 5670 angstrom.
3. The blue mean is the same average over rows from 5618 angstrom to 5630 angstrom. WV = 25.6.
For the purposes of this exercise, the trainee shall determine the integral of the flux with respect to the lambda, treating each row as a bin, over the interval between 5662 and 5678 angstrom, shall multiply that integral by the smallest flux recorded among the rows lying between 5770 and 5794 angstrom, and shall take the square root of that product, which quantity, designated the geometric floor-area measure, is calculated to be 67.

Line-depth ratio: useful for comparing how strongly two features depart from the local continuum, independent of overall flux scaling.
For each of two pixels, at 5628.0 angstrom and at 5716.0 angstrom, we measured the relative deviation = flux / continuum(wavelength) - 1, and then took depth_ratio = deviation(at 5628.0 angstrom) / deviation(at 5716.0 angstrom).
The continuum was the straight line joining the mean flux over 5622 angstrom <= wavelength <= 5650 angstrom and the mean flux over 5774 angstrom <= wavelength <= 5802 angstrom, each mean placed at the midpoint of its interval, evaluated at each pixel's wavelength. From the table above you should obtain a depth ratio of 0.6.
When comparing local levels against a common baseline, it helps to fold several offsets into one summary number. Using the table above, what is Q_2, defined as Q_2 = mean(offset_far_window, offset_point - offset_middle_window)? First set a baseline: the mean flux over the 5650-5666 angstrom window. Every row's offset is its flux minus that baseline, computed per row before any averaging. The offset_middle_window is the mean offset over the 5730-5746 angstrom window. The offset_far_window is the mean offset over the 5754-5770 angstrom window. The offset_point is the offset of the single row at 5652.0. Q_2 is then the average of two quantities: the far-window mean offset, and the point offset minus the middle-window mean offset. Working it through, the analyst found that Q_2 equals 0.01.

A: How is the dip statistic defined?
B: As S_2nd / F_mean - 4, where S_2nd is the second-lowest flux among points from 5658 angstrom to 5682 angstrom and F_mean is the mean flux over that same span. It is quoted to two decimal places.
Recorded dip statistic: -3.03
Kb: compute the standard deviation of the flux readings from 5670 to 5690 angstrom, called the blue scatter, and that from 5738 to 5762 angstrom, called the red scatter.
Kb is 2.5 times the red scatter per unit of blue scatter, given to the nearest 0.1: 1.4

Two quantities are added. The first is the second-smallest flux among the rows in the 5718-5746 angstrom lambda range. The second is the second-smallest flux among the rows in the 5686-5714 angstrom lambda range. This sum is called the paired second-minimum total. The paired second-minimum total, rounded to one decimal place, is 32.5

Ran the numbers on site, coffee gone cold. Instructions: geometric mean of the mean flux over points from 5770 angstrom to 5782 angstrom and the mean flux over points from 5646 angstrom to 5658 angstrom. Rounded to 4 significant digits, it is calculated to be 16.92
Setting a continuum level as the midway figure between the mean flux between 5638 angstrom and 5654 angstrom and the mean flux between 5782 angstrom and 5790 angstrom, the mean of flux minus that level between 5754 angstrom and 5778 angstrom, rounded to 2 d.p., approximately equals -0.14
